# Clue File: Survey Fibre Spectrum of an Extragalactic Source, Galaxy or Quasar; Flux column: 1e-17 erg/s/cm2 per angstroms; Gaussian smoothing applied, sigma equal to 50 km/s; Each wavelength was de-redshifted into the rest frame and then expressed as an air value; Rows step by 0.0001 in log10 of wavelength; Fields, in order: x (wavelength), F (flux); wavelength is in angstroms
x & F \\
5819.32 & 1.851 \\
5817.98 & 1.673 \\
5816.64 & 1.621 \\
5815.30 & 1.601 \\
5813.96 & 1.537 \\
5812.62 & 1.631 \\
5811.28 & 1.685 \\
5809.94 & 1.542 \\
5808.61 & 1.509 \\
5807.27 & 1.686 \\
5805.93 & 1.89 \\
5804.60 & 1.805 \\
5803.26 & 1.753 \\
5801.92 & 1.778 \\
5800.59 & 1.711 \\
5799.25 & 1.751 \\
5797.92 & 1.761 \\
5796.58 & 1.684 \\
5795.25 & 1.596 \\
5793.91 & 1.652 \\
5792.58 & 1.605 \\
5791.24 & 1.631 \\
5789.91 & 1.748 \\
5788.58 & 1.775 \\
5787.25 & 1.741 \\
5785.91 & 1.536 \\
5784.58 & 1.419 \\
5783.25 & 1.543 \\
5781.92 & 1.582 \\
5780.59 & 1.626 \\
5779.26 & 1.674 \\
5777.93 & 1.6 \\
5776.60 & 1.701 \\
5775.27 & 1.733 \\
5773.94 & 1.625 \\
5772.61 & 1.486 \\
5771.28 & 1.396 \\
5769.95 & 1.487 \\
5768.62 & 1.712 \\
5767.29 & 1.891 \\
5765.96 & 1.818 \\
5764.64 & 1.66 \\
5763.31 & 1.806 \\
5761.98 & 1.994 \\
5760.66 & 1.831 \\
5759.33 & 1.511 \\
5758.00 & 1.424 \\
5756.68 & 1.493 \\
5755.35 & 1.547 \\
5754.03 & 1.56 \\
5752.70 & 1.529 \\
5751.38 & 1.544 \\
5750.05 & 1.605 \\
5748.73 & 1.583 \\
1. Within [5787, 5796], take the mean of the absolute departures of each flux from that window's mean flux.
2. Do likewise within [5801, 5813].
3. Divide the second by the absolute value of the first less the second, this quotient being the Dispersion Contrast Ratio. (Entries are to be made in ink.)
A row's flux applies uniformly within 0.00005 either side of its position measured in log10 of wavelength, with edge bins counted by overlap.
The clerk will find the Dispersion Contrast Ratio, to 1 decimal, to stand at 3.1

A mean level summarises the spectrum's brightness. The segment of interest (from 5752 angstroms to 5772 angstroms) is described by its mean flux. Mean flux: 1.64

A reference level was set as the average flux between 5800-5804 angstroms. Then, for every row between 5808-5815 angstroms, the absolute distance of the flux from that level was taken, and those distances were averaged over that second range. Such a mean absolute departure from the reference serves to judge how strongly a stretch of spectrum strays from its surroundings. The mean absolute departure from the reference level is 0.17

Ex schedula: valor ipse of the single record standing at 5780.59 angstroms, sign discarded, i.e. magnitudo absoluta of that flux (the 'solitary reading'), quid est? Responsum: 1.63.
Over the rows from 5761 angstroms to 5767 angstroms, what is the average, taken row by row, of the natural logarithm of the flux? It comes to 0.60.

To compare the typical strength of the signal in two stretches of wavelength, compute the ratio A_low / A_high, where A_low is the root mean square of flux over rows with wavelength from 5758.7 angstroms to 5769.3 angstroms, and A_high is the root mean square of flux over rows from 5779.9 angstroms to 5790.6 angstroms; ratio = 1.10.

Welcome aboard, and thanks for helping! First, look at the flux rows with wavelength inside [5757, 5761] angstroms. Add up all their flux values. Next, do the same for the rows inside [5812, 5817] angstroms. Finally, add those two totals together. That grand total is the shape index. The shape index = 11.2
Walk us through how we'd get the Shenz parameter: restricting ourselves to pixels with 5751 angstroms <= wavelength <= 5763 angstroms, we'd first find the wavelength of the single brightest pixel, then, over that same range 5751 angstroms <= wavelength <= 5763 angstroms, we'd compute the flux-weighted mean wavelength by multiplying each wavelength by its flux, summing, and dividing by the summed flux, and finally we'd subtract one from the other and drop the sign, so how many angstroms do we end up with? 5.1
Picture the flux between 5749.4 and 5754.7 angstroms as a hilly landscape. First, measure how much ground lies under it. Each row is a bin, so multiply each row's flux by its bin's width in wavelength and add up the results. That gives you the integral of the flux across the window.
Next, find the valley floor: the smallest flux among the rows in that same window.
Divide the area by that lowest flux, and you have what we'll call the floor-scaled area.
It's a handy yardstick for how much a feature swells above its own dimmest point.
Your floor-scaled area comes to 5.40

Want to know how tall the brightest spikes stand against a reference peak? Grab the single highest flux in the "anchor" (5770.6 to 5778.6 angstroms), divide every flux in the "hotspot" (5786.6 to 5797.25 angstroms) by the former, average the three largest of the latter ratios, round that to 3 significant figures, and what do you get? 1.01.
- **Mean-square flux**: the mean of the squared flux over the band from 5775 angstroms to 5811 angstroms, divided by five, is 0.56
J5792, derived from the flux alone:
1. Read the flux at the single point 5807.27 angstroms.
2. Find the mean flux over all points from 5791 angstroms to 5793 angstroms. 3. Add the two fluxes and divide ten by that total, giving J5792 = 3.03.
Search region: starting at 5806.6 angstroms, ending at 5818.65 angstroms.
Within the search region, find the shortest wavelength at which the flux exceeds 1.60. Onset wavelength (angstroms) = 5807.27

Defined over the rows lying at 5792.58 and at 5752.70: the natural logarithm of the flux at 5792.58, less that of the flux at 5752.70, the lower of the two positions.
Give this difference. 0.049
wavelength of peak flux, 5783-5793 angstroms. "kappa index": 5788.58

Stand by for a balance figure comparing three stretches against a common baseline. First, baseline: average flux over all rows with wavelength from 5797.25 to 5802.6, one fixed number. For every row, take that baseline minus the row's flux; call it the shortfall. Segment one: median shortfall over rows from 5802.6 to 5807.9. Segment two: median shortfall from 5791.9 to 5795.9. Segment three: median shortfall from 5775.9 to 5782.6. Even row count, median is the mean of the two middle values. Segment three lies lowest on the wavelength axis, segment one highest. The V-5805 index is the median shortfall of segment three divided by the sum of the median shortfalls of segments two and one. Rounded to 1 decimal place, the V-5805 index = 1.1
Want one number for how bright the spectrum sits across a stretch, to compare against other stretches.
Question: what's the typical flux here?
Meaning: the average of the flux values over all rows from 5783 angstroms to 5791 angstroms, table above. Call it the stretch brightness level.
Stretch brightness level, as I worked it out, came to 1.63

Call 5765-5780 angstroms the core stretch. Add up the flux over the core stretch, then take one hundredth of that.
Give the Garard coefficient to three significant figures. 0.181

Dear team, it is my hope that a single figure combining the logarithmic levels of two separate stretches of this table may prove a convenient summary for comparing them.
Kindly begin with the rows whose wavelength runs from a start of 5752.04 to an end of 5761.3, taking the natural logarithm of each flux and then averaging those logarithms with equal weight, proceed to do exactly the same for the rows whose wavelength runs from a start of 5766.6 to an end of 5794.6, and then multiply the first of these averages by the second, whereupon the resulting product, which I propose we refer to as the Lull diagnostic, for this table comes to 0.21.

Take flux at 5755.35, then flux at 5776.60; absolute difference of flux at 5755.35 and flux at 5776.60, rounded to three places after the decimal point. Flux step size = 0.154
